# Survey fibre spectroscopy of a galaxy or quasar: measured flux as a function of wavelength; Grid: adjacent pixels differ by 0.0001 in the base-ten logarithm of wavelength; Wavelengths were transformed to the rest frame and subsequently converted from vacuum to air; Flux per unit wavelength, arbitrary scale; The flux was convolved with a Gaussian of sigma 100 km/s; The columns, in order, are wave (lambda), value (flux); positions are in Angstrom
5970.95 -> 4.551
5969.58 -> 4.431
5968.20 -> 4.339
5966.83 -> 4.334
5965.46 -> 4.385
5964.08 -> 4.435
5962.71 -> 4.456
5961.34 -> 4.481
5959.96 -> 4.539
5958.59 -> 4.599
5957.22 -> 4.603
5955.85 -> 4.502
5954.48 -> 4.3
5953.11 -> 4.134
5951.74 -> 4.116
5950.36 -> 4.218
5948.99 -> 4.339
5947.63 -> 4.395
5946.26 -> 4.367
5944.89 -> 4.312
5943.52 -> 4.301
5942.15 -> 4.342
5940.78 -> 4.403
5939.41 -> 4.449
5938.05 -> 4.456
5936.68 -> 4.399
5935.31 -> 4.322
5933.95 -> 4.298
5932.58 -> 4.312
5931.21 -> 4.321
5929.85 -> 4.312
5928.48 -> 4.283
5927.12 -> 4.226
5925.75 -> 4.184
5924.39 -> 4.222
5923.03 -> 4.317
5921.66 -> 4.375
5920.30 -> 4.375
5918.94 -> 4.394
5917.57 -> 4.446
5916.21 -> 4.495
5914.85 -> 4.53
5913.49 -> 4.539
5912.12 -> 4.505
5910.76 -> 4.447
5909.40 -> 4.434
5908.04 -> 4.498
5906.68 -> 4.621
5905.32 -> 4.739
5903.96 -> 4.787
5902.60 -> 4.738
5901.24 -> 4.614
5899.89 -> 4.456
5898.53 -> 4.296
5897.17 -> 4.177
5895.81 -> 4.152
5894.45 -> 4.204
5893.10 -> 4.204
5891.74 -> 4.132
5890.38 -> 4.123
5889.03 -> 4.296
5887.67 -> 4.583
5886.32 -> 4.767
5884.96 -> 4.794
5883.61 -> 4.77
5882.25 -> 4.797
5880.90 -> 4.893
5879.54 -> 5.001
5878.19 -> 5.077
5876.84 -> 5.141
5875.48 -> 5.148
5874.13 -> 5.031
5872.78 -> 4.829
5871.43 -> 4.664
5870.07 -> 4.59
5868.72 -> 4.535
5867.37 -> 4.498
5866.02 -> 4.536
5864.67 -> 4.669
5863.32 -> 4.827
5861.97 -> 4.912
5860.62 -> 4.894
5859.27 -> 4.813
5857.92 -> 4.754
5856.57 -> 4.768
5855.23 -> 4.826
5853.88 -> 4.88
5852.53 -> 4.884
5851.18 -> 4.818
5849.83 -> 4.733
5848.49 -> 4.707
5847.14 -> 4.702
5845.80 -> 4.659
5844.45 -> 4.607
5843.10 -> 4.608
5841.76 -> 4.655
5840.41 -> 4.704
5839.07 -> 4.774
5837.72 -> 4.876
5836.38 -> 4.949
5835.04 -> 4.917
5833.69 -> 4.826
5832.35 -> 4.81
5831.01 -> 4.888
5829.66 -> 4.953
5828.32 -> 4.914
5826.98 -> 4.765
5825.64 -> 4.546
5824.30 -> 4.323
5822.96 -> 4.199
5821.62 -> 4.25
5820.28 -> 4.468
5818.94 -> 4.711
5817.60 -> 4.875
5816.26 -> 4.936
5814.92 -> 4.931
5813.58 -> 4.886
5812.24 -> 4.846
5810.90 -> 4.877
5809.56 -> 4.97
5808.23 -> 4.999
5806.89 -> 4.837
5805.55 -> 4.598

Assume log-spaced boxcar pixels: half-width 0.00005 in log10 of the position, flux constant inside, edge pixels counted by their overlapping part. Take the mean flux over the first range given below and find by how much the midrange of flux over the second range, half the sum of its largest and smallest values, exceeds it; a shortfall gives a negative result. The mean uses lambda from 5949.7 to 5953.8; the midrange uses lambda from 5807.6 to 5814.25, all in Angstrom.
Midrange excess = 0.8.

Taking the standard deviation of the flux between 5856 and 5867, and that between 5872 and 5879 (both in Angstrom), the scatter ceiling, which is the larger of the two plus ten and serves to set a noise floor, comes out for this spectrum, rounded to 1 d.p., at 10.1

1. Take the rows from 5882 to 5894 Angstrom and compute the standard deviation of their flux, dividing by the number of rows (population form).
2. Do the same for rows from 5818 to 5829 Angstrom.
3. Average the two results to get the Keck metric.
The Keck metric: 0.26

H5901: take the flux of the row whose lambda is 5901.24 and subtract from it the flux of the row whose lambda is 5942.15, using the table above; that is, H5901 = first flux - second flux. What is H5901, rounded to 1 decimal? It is 0.3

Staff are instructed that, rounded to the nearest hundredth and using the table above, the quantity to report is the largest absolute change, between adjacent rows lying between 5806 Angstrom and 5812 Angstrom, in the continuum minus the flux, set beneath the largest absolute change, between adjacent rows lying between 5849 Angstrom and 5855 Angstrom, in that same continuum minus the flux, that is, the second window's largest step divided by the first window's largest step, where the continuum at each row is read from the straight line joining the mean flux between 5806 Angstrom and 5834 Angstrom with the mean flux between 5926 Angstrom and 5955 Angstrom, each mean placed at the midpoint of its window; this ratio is 0.54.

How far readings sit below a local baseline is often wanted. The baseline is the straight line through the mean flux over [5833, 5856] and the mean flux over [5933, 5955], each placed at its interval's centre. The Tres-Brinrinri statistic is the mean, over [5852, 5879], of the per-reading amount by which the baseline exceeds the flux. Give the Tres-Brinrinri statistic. -0.14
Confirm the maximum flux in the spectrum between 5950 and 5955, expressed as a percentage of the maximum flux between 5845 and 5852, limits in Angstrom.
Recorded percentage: 89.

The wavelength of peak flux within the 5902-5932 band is 5903.96 Angstrom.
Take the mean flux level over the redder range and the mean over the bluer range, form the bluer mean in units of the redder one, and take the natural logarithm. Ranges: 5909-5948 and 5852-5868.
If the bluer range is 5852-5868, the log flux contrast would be 0.088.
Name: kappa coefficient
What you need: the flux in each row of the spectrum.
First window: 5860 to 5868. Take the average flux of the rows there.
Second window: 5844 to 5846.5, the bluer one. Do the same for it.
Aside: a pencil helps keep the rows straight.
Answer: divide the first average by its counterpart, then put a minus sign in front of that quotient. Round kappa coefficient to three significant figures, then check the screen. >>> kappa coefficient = -1.02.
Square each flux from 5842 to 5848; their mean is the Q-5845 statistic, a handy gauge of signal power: 21.6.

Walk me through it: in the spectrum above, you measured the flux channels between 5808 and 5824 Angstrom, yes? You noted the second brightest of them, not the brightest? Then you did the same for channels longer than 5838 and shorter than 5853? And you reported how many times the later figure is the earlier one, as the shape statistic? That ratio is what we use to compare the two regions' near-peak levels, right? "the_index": 0.97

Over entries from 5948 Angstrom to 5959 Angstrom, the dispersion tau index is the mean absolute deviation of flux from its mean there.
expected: 0.162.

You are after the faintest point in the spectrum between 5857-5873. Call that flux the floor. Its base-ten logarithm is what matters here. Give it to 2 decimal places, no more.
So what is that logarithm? 0.65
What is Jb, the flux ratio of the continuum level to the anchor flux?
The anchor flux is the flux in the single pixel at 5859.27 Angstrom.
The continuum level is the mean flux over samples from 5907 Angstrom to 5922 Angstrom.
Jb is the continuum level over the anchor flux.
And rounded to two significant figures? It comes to 0.93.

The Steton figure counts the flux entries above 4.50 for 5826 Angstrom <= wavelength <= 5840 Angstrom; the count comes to 10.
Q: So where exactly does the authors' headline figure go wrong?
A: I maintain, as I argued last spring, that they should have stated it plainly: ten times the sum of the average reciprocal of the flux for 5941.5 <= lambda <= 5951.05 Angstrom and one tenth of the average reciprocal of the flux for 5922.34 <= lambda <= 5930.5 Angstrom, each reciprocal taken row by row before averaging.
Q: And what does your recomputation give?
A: 2.55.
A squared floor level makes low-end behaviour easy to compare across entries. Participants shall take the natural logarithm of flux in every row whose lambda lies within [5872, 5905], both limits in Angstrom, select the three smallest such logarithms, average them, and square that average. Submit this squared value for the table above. 2.02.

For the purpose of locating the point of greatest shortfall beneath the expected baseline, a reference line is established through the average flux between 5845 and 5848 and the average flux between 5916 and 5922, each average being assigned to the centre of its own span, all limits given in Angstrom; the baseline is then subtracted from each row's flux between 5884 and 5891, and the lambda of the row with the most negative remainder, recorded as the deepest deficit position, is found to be 5890.38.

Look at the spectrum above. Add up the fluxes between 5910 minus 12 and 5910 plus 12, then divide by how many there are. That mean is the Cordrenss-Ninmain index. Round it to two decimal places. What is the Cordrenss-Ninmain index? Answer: 4.52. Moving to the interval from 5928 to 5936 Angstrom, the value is 4.31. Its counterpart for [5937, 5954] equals 4.32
